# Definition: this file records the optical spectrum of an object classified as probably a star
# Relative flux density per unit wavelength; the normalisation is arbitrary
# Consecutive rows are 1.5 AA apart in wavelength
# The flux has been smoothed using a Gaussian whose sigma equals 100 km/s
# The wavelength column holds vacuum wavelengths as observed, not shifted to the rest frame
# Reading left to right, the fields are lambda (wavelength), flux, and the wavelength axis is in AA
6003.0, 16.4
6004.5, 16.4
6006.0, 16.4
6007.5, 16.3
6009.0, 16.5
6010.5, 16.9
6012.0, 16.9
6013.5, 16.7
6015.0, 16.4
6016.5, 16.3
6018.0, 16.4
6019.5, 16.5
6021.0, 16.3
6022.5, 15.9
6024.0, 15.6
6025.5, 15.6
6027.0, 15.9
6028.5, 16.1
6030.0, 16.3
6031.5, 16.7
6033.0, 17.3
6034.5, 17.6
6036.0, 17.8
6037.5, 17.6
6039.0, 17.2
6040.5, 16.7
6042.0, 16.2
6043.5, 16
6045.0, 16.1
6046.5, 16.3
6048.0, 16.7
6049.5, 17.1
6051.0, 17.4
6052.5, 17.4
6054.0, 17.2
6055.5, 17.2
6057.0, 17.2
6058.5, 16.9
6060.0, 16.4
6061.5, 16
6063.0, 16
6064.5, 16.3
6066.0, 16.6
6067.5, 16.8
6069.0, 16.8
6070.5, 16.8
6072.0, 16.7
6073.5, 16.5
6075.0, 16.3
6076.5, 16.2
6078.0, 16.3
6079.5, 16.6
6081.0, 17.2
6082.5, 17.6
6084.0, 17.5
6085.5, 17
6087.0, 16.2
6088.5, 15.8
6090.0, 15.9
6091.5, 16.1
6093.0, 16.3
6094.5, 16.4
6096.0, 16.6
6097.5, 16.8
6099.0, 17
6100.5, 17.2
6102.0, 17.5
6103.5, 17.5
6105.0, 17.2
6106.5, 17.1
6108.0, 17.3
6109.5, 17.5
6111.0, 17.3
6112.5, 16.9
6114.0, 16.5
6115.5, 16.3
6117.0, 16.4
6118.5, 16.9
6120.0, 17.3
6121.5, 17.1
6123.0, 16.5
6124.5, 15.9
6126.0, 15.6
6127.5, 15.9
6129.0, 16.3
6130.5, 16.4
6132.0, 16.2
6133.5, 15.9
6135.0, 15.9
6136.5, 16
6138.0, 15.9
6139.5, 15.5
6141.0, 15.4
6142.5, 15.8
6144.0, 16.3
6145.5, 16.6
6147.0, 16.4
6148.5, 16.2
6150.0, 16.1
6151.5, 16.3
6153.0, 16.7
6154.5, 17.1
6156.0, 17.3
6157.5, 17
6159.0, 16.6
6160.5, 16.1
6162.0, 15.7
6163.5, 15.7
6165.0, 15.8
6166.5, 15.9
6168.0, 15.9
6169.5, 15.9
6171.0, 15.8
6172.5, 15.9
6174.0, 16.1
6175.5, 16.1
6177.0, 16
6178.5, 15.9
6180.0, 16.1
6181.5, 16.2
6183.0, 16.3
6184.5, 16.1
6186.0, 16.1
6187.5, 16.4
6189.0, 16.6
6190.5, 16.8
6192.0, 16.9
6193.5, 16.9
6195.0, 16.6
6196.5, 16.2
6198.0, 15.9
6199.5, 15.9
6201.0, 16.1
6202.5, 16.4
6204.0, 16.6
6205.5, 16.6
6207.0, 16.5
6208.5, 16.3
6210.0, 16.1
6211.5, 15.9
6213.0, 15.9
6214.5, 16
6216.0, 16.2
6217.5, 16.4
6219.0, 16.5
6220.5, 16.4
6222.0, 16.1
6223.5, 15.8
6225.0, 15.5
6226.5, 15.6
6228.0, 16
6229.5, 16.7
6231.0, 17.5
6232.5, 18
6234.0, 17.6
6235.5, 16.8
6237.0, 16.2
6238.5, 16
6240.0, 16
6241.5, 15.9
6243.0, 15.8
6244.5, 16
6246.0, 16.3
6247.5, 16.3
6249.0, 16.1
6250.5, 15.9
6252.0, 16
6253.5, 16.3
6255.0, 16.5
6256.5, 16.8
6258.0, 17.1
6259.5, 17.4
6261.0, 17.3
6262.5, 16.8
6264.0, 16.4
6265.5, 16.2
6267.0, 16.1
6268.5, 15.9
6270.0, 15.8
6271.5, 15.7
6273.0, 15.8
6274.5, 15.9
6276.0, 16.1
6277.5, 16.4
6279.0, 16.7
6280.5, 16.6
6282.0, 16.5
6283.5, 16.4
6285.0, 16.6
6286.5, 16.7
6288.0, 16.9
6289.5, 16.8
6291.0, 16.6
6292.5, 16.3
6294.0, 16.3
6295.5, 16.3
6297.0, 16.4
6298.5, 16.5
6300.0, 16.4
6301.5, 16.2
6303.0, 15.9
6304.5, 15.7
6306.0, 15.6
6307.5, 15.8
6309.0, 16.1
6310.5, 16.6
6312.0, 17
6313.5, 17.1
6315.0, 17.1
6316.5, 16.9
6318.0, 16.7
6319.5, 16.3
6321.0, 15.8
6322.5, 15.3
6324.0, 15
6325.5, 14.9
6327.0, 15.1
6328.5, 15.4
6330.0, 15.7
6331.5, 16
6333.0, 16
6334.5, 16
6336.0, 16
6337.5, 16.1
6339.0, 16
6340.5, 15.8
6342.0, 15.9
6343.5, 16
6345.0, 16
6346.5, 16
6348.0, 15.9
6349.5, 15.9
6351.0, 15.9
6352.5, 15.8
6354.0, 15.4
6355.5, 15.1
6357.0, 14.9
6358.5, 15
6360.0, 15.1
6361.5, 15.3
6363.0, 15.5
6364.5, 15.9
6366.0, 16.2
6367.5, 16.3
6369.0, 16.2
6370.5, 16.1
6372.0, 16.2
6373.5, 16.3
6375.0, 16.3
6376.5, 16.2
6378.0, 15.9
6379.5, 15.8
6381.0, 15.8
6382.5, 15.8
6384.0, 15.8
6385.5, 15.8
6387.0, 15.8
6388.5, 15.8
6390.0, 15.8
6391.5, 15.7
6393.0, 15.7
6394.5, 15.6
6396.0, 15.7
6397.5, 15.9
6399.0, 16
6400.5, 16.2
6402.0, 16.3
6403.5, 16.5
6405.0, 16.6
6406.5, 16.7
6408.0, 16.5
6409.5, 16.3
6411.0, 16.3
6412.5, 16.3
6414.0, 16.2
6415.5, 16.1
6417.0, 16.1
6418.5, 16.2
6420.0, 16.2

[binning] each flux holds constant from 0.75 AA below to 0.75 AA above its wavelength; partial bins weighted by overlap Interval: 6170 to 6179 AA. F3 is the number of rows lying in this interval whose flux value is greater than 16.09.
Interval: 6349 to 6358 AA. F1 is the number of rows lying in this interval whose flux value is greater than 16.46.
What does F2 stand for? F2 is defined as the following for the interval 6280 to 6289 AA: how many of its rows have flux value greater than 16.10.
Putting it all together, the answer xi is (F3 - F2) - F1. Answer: -4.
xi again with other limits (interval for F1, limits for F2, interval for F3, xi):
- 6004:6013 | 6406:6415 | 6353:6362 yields -9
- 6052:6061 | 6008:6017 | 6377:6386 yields -11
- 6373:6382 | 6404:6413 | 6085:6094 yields -2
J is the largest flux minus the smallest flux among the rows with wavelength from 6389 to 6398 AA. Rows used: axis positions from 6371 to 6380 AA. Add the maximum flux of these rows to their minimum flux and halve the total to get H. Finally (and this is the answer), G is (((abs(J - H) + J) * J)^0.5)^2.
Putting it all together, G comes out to 4.8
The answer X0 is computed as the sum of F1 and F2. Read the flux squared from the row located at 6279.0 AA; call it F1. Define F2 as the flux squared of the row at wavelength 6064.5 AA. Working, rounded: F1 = 279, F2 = 266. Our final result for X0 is 545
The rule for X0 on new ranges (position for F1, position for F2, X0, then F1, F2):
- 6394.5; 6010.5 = 529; 243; 286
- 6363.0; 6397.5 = 493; 240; 253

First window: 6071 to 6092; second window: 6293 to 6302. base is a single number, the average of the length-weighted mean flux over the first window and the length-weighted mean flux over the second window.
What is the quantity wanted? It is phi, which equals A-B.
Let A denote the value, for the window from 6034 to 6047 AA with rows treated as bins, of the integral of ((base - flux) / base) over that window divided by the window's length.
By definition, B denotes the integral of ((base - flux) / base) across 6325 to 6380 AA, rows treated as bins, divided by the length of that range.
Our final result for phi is -0.063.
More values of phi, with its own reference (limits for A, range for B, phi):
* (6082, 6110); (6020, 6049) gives -0.020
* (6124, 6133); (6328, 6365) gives -0.021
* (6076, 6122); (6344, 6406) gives -0.059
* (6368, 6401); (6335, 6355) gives -0.002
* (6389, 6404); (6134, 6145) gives -0.005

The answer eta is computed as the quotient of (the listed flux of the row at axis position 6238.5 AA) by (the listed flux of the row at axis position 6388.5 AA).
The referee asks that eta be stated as 1.01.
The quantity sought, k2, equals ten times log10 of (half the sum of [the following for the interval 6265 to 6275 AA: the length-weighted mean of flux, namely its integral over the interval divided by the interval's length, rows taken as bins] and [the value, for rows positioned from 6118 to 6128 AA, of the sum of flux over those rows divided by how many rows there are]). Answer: 12.09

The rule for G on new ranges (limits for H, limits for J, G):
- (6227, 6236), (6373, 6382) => 8.5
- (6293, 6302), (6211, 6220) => 9.8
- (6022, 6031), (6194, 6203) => 11.2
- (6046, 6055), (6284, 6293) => 10.1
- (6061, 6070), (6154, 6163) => 26.2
